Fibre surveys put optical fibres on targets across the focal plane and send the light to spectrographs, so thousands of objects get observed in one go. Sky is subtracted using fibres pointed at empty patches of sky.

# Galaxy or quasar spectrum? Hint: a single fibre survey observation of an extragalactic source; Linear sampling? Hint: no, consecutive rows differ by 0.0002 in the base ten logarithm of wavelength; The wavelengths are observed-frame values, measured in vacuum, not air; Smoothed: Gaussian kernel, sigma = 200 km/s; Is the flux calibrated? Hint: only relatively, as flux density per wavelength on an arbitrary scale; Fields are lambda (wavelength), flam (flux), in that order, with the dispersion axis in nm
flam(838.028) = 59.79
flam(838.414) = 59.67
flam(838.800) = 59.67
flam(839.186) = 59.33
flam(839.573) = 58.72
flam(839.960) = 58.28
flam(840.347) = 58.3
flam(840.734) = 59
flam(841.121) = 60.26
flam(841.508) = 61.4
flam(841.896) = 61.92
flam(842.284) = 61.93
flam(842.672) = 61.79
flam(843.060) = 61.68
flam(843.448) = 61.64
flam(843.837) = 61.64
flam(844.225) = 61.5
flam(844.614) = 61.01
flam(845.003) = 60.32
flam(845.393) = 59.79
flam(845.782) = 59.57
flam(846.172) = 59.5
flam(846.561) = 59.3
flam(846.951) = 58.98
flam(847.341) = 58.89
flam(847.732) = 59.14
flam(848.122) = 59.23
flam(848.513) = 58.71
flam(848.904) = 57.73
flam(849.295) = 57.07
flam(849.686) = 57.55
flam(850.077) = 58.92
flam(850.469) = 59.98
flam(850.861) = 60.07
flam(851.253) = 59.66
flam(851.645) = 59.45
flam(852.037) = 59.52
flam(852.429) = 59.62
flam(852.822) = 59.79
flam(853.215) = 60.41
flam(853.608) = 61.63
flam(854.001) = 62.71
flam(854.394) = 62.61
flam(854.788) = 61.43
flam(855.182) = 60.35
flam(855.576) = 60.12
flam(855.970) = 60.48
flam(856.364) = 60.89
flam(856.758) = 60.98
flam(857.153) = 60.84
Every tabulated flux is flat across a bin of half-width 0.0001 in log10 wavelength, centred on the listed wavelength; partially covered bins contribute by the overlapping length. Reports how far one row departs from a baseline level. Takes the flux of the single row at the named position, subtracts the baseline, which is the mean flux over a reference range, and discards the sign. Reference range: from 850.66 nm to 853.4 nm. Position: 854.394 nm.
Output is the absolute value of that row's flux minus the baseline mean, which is 2.8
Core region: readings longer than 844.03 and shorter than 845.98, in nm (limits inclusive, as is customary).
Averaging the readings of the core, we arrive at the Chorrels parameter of 60.4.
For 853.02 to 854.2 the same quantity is 61.6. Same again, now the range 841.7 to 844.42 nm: 61.7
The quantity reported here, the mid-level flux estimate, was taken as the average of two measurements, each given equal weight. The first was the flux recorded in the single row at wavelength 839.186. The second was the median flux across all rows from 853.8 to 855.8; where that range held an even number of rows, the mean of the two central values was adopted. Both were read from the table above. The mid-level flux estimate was 60.4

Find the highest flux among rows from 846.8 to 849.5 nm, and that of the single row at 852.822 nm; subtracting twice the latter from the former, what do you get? -60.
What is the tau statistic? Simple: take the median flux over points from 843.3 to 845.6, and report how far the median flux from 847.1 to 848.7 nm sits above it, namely -2.2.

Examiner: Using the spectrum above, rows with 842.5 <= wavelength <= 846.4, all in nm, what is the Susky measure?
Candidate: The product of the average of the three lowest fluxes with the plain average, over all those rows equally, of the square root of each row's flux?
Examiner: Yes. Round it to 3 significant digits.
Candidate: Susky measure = 465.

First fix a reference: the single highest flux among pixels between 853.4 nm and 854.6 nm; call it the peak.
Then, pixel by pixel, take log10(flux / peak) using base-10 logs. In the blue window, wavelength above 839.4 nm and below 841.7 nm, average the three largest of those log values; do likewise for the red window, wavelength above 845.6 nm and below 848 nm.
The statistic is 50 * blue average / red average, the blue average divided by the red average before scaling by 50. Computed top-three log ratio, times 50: 38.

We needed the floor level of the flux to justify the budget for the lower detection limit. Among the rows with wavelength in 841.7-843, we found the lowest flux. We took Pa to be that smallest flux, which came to 61.79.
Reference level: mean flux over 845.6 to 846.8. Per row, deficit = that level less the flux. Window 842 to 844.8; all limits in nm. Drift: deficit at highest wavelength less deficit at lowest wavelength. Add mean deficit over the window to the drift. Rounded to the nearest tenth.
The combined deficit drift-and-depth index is -1.2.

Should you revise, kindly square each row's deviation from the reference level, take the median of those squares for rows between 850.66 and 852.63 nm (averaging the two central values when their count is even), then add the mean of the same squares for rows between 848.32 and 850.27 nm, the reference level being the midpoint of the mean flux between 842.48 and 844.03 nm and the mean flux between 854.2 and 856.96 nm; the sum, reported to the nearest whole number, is 15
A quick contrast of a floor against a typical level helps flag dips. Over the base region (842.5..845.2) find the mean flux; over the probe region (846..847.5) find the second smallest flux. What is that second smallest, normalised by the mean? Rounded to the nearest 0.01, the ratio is 0.96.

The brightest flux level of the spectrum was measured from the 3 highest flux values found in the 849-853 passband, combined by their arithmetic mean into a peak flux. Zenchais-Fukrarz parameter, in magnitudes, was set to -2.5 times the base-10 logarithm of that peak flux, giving -4.44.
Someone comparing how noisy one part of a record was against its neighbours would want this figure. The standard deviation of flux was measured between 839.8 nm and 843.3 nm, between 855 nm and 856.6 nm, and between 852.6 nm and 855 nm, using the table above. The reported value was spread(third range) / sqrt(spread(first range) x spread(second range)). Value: 1.6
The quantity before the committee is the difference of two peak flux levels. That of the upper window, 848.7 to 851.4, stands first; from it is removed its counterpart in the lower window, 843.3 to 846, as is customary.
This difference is -1.6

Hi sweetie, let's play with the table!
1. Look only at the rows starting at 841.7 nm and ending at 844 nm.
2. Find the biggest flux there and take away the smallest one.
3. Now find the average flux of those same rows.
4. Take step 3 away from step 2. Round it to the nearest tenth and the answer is -61.5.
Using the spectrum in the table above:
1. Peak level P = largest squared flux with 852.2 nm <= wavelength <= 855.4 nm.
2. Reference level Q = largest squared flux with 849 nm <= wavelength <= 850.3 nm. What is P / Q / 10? 0.113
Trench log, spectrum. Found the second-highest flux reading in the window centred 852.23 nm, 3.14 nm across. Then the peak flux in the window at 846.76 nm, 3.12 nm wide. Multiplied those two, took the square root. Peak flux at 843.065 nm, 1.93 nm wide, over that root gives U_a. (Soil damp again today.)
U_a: 1.03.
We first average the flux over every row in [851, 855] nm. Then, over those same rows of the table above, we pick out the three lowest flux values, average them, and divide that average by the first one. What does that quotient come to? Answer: 0.981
